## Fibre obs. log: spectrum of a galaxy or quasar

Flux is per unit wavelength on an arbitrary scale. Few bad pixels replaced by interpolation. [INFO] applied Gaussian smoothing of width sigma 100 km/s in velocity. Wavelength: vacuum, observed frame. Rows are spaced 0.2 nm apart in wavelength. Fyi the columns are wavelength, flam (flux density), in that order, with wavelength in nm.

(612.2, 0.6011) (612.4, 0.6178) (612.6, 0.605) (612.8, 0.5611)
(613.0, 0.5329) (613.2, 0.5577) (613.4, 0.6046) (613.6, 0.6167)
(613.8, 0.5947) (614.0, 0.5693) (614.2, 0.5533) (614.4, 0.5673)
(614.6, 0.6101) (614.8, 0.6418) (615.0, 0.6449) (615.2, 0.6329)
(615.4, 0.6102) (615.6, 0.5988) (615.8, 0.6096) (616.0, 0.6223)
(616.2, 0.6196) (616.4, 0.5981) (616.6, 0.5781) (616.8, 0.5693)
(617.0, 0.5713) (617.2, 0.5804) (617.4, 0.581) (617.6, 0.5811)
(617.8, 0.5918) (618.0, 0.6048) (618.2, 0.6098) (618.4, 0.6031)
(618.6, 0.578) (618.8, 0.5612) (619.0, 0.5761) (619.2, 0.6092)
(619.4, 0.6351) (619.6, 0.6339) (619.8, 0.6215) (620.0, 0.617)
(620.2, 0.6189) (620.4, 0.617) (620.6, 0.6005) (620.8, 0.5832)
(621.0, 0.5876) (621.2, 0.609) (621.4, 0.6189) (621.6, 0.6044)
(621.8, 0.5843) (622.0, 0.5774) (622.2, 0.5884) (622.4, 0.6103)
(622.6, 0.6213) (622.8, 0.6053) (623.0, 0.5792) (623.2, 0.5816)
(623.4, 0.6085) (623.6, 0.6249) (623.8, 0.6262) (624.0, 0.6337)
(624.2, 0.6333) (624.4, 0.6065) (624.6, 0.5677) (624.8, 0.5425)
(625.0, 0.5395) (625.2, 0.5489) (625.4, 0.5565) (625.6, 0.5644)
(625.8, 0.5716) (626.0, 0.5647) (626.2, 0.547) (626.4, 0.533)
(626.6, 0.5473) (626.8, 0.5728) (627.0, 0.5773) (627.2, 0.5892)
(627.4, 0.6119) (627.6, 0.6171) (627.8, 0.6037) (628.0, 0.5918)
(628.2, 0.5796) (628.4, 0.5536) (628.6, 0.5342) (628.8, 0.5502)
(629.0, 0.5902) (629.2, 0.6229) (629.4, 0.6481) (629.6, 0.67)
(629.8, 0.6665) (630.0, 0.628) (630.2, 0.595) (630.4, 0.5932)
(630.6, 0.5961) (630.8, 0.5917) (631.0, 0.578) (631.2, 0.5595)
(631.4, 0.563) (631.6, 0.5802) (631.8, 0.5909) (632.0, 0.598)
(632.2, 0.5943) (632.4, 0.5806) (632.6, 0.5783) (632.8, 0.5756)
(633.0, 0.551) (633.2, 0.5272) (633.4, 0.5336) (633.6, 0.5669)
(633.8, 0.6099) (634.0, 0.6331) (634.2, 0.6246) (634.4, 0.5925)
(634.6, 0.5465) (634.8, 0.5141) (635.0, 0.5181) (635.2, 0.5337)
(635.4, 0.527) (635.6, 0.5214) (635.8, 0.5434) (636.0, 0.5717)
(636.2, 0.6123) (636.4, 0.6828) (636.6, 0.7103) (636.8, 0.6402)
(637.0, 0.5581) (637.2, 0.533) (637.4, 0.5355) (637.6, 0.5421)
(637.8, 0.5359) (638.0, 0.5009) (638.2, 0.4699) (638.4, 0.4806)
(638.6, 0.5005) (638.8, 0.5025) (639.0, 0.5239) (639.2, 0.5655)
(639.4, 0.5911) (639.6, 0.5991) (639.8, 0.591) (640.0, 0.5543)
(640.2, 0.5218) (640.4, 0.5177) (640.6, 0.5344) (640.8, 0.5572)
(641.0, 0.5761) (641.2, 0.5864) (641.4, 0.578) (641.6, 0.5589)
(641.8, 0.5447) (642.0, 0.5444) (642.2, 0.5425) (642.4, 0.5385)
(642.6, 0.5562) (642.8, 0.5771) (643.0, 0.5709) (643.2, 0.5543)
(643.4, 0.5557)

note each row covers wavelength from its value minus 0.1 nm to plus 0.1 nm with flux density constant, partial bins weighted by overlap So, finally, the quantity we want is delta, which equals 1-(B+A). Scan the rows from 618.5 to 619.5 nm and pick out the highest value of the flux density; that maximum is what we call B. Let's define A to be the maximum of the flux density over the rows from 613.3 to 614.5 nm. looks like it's -0.252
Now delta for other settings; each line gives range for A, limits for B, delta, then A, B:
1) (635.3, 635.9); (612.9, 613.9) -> -0.160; 0.5434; 0.6167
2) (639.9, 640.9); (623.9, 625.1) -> -0.191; 0.5572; 0.6337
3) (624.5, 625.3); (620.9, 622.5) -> -0.187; 0.5677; 0.6189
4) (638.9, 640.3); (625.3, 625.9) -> -0.171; 0.5991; 0.5716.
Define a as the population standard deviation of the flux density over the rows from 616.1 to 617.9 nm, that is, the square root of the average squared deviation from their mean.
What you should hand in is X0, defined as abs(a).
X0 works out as 0.015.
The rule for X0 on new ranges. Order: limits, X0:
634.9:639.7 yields 0.059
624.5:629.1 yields 0.024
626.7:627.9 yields 0.017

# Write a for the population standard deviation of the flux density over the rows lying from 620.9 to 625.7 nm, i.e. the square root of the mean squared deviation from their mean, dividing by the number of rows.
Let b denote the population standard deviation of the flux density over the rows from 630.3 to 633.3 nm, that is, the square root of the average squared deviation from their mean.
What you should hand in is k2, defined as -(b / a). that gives -0.7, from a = 0.028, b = 0.019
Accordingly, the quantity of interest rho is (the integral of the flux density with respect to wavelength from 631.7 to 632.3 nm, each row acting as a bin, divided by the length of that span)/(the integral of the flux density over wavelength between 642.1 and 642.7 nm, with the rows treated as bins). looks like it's 1.82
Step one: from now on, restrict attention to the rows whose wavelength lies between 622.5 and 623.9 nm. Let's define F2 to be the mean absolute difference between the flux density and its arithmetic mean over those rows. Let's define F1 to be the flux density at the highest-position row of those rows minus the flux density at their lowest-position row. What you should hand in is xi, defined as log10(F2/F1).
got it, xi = 0.5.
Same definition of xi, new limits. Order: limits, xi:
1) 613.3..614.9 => -0.2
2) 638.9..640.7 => 0.4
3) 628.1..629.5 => -0.3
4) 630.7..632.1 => 0.3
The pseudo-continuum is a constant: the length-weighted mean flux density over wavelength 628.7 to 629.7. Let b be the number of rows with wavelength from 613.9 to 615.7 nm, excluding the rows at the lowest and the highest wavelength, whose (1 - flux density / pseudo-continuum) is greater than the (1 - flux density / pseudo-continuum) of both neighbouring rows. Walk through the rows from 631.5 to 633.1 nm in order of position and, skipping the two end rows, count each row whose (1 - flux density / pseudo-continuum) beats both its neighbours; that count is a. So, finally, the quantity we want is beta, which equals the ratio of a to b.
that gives 0.00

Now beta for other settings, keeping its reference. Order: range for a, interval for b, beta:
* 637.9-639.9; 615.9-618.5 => 1.00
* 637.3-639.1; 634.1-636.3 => 0.50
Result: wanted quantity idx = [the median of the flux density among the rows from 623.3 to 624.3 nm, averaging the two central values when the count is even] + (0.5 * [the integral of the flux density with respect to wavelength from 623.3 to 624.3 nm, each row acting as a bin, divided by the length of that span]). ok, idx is 0.939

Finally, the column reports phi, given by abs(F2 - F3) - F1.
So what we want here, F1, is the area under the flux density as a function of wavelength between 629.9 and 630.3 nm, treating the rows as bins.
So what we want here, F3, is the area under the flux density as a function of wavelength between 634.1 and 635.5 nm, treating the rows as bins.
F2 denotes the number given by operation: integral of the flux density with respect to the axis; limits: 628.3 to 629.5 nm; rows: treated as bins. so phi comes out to -0.17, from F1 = 0.24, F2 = 0.70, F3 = 0.77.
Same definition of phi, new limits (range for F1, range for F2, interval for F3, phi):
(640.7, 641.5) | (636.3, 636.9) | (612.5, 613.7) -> -0.17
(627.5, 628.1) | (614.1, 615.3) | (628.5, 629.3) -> -0.09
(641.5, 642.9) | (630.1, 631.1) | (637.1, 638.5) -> -0.64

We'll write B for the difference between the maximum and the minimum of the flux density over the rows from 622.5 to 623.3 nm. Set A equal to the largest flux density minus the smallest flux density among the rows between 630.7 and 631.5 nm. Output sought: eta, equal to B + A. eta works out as 0.074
